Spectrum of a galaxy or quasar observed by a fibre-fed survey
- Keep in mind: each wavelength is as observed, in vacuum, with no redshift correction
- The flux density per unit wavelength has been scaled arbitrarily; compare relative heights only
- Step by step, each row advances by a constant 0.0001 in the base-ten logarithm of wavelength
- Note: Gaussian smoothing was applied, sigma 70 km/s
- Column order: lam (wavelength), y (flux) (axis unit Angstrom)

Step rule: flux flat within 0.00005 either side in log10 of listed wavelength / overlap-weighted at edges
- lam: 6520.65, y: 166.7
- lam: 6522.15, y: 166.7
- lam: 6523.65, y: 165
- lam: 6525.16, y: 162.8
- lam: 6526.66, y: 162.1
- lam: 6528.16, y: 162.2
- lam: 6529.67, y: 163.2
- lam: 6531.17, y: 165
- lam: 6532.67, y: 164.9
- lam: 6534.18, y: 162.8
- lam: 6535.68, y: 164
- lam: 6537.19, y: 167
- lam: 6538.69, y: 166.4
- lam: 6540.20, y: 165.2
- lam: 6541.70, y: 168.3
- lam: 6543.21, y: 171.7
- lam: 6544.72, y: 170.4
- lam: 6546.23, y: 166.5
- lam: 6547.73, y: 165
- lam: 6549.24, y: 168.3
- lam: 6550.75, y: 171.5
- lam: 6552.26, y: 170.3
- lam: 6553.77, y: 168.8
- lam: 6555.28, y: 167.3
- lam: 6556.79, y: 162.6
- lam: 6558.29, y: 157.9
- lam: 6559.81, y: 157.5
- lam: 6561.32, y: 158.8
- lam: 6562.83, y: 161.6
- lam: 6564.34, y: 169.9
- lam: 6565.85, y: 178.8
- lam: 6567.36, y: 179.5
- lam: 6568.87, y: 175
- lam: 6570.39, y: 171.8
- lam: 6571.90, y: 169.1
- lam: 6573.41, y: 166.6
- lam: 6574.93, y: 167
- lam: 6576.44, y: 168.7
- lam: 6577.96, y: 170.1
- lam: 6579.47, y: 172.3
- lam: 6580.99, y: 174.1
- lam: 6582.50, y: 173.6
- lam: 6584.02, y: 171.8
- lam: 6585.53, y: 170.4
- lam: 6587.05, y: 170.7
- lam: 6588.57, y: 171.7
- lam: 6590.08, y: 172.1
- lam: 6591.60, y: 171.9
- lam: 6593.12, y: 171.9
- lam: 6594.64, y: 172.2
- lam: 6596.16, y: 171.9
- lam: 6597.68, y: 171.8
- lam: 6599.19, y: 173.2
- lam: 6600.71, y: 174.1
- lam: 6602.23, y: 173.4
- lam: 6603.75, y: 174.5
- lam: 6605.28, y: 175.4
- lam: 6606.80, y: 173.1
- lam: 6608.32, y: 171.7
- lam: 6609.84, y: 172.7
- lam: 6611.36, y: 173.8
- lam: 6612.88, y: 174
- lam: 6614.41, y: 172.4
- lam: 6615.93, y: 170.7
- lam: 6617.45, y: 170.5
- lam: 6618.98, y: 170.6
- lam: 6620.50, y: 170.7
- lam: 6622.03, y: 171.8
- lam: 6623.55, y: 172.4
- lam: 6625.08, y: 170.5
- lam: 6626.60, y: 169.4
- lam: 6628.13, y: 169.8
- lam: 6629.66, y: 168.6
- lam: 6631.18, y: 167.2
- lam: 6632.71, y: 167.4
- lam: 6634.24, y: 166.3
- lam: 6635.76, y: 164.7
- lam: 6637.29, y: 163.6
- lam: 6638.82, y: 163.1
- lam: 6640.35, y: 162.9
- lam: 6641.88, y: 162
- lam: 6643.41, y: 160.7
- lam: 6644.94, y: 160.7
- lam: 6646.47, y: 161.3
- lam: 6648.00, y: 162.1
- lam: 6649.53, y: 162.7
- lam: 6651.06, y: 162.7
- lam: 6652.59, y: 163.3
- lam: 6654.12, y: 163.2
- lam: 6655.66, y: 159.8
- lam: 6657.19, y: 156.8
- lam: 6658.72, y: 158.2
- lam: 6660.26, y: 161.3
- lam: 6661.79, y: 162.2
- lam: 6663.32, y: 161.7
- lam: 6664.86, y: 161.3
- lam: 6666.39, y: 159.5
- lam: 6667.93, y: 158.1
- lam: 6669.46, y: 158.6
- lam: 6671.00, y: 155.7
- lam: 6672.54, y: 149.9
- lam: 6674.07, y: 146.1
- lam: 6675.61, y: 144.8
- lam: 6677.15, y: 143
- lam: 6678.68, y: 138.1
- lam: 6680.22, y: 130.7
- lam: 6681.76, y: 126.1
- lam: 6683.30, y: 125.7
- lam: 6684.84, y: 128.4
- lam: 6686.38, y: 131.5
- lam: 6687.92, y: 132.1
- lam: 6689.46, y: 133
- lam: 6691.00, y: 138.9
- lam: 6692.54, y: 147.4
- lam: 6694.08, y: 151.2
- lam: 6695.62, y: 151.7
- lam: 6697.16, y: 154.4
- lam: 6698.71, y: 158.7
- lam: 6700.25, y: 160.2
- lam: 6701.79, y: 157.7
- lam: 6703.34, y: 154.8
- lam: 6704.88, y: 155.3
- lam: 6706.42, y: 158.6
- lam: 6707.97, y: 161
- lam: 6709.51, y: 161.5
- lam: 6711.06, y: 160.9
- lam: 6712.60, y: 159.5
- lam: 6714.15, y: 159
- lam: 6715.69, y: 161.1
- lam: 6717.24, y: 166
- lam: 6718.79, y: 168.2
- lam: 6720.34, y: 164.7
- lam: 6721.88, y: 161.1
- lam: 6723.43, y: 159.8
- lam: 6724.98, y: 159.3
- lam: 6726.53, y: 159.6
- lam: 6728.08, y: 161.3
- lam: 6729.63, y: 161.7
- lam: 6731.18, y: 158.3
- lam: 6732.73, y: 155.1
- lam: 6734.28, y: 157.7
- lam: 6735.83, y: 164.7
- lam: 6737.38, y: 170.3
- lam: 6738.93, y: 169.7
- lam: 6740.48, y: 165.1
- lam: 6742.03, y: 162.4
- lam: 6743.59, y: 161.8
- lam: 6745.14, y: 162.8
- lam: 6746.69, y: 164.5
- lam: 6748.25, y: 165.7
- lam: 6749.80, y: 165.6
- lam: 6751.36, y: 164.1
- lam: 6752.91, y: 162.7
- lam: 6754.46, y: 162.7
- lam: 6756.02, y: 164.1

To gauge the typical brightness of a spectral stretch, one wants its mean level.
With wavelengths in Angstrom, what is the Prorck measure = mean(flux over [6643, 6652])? 162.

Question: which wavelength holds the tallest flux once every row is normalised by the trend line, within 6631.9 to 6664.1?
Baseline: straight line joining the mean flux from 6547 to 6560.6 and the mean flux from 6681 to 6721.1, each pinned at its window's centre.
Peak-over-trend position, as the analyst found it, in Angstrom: 6632.71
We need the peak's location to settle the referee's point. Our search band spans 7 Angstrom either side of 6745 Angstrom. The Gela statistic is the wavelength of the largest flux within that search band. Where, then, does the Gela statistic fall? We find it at 6738.93 Angstrom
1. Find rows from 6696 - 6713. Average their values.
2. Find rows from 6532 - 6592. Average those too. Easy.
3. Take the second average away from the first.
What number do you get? -10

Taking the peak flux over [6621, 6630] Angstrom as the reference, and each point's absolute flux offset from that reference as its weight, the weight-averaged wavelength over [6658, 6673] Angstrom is 6666.4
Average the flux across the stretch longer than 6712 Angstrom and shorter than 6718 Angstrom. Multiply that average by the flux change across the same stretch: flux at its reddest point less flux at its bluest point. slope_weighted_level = 1049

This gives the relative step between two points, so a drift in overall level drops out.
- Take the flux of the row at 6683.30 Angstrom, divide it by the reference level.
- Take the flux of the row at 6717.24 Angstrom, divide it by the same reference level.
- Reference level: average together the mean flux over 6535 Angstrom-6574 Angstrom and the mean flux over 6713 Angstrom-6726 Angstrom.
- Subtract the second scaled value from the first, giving -0.24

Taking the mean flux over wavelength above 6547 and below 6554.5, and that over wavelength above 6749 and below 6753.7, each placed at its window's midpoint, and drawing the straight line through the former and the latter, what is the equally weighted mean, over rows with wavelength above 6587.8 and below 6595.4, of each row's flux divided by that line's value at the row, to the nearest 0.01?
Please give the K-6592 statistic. 1.02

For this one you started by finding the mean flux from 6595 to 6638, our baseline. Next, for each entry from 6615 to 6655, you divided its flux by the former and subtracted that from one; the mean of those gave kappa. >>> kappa 0.028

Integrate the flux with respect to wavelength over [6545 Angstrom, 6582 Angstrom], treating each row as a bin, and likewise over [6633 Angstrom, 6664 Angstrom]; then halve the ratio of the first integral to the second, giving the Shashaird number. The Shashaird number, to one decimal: 0.6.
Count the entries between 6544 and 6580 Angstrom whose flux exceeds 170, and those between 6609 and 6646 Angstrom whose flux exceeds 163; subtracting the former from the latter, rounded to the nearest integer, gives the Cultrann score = 11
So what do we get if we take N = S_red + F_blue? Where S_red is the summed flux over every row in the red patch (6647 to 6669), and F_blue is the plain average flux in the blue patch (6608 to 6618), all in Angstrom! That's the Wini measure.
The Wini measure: 2425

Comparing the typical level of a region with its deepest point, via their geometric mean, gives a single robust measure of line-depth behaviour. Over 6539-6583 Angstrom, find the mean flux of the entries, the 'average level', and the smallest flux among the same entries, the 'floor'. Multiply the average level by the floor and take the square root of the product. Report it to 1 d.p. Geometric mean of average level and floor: 162.9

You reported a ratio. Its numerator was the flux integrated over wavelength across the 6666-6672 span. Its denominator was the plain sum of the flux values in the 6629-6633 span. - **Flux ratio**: 1.9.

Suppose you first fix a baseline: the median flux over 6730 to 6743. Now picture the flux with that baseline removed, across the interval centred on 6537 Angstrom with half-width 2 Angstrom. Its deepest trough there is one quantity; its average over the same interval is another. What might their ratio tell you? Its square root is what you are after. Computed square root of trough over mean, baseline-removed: 0.45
